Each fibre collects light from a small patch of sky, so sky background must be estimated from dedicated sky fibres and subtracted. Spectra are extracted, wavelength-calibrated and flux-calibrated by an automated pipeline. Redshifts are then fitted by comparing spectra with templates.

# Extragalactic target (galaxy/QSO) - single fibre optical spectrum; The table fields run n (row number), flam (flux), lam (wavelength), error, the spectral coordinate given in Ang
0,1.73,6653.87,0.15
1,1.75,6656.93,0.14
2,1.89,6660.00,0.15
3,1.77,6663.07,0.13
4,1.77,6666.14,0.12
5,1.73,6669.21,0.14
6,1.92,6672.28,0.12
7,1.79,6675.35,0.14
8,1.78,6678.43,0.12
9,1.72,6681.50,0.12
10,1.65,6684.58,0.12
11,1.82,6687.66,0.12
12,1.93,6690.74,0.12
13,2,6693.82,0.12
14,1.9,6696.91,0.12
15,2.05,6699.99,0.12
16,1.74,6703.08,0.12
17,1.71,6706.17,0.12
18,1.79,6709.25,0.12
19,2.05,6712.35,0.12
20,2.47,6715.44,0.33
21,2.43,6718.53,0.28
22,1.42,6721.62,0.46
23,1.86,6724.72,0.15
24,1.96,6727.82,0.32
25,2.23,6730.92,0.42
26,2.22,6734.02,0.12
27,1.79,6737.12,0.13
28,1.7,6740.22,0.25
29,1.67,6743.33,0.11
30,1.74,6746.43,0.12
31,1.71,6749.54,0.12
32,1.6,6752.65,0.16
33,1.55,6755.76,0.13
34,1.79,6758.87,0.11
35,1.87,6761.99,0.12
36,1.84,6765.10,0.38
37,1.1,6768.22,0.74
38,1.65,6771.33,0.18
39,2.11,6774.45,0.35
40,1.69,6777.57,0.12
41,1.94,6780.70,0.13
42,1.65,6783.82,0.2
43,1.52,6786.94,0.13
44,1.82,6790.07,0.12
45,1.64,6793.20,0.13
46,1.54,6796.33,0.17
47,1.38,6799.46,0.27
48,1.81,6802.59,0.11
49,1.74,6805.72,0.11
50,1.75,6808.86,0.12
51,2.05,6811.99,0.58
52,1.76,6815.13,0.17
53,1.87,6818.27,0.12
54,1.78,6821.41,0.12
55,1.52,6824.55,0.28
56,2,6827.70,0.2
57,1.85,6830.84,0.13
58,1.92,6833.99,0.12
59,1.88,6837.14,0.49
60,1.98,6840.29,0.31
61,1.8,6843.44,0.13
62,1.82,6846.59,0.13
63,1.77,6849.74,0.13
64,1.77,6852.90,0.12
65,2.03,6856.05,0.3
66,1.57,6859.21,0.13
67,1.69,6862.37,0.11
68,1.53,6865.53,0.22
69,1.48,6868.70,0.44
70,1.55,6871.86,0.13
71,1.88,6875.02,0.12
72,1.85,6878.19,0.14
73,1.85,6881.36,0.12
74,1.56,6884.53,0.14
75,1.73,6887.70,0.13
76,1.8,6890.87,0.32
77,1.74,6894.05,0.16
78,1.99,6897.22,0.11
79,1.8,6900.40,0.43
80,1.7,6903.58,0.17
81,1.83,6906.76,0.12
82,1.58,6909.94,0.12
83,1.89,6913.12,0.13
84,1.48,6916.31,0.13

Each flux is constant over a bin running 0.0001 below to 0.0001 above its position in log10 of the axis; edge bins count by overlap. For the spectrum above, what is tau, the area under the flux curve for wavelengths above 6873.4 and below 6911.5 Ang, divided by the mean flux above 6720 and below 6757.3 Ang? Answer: 37.8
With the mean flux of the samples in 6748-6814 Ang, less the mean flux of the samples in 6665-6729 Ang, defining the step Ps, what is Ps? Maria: -0.178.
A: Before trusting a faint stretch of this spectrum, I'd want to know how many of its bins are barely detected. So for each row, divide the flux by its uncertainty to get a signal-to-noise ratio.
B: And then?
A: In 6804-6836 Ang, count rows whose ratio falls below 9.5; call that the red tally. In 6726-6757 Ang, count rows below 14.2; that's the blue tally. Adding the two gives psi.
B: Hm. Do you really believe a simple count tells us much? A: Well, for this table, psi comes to 8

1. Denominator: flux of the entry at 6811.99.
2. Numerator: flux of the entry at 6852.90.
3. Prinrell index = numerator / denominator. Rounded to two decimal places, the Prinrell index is 0.86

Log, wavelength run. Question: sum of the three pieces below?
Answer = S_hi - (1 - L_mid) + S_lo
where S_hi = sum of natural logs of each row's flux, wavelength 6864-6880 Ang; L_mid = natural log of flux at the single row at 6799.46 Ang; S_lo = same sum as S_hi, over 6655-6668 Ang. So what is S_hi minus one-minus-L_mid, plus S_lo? 4.2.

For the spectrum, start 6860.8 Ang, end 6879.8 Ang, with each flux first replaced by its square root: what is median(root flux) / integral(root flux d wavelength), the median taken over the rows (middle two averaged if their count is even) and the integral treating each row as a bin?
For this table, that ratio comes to 0.0520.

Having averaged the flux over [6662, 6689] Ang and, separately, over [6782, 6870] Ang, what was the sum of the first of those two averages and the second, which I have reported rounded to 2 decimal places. 3.52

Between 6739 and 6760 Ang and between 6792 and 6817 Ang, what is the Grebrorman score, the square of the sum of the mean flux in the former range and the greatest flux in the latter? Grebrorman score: 13.9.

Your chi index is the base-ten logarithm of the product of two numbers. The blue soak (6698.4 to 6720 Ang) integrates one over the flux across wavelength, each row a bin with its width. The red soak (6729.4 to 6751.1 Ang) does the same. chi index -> 2.107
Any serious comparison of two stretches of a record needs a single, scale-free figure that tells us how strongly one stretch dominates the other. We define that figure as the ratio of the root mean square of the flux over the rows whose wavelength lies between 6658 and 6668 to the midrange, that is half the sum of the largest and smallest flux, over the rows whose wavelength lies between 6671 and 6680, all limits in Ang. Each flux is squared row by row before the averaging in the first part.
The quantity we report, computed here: 0.98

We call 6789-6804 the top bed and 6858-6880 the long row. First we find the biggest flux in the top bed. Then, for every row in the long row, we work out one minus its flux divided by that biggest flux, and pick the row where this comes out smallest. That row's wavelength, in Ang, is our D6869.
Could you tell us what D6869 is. 6875.02 Ang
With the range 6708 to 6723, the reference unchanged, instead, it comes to 6715.44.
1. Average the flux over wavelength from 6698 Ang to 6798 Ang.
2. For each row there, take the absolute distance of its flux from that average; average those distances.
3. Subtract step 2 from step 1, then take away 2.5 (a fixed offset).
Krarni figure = -0.90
